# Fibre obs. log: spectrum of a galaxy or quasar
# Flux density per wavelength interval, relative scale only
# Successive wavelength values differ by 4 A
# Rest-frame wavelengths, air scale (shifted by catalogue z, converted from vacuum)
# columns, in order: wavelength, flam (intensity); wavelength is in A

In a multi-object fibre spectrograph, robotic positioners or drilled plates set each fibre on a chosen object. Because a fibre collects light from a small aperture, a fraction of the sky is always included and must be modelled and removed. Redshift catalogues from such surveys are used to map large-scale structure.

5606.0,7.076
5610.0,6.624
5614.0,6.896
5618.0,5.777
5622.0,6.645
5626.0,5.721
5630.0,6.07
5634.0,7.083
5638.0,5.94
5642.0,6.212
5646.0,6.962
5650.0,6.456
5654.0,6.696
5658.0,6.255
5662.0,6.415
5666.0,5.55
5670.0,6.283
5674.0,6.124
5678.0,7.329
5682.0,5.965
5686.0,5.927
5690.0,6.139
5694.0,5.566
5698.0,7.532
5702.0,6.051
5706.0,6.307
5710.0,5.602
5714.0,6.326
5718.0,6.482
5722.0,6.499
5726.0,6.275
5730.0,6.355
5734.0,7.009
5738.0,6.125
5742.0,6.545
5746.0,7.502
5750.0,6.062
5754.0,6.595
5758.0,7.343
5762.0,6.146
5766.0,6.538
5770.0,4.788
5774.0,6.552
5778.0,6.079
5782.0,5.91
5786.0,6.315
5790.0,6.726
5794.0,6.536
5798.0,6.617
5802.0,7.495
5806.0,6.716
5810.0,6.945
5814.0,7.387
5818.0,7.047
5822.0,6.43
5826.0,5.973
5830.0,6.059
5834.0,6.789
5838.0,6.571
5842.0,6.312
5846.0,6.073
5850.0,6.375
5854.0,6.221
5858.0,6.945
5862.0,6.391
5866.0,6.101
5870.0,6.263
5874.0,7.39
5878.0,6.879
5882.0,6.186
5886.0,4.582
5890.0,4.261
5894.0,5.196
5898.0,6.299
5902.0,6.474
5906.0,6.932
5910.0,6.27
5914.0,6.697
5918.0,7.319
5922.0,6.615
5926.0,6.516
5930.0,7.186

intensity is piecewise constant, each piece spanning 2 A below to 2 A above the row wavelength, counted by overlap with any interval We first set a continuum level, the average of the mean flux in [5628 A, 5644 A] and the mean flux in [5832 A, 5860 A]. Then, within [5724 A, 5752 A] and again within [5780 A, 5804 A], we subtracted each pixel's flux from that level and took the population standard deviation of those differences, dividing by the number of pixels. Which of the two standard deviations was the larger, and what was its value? 0.49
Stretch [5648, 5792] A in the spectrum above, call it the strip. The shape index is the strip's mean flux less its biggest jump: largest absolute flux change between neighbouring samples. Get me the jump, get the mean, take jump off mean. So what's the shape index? 4.4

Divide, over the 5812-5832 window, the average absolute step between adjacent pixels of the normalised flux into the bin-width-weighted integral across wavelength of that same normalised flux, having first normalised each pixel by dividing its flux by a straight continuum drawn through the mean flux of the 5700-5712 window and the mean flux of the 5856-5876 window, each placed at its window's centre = 343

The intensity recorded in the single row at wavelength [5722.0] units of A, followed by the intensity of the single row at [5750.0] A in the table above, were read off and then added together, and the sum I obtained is 12.6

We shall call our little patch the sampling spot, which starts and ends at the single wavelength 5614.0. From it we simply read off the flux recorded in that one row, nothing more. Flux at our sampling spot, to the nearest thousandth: 6.896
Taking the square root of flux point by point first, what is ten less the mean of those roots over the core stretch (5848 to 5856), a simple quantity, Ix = 7.49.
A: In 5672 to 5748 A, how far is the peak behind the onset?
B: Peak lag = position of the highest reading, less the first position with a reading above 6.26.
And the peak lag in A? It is 20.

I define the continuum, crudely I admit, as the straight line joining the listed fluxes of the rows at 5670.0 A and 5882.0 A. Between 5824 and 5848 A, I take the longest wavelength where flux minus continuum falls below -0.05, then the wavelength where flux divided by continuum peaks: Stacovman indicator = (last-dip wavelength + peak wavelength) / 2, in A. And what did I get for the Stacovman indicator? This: 5840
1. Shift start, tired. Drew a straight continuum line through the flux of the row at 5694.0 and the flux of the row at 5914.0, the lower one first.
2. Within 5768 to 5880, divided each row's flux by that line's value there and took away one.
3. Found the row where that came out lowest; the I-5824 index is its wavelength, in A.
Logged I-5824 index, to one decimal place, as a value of 5770.0 A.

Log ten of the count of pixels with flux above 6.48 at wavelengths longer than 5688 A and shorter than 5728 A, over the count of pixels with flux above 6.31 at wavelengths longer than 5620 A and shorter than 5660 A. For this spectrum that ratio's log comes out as -0.22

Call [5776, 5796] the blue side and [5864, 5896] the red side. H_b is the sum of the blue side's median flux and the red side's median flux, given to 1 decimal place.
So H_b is 12.5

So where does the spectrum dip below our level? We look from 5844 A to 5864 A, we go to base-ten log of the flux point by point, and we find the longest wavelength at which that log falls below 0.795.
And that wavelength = 5854.0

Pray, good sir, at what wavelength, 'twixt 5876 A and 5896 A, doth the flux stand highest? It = 5878.0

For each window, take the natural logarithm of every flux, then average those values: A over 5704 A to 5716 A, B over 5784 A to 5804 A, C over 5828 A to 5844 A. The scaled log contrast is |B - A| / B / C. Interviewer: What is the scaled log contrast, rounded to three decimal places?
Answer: 0.029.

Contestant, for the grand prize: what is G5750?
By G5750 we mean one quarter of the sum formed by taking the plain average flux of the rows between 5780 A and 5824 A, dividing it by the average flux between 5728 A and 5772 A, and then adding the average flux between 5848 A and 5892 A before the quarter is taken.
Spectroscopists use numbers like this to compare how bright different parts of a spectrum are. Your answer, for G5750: 1.80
